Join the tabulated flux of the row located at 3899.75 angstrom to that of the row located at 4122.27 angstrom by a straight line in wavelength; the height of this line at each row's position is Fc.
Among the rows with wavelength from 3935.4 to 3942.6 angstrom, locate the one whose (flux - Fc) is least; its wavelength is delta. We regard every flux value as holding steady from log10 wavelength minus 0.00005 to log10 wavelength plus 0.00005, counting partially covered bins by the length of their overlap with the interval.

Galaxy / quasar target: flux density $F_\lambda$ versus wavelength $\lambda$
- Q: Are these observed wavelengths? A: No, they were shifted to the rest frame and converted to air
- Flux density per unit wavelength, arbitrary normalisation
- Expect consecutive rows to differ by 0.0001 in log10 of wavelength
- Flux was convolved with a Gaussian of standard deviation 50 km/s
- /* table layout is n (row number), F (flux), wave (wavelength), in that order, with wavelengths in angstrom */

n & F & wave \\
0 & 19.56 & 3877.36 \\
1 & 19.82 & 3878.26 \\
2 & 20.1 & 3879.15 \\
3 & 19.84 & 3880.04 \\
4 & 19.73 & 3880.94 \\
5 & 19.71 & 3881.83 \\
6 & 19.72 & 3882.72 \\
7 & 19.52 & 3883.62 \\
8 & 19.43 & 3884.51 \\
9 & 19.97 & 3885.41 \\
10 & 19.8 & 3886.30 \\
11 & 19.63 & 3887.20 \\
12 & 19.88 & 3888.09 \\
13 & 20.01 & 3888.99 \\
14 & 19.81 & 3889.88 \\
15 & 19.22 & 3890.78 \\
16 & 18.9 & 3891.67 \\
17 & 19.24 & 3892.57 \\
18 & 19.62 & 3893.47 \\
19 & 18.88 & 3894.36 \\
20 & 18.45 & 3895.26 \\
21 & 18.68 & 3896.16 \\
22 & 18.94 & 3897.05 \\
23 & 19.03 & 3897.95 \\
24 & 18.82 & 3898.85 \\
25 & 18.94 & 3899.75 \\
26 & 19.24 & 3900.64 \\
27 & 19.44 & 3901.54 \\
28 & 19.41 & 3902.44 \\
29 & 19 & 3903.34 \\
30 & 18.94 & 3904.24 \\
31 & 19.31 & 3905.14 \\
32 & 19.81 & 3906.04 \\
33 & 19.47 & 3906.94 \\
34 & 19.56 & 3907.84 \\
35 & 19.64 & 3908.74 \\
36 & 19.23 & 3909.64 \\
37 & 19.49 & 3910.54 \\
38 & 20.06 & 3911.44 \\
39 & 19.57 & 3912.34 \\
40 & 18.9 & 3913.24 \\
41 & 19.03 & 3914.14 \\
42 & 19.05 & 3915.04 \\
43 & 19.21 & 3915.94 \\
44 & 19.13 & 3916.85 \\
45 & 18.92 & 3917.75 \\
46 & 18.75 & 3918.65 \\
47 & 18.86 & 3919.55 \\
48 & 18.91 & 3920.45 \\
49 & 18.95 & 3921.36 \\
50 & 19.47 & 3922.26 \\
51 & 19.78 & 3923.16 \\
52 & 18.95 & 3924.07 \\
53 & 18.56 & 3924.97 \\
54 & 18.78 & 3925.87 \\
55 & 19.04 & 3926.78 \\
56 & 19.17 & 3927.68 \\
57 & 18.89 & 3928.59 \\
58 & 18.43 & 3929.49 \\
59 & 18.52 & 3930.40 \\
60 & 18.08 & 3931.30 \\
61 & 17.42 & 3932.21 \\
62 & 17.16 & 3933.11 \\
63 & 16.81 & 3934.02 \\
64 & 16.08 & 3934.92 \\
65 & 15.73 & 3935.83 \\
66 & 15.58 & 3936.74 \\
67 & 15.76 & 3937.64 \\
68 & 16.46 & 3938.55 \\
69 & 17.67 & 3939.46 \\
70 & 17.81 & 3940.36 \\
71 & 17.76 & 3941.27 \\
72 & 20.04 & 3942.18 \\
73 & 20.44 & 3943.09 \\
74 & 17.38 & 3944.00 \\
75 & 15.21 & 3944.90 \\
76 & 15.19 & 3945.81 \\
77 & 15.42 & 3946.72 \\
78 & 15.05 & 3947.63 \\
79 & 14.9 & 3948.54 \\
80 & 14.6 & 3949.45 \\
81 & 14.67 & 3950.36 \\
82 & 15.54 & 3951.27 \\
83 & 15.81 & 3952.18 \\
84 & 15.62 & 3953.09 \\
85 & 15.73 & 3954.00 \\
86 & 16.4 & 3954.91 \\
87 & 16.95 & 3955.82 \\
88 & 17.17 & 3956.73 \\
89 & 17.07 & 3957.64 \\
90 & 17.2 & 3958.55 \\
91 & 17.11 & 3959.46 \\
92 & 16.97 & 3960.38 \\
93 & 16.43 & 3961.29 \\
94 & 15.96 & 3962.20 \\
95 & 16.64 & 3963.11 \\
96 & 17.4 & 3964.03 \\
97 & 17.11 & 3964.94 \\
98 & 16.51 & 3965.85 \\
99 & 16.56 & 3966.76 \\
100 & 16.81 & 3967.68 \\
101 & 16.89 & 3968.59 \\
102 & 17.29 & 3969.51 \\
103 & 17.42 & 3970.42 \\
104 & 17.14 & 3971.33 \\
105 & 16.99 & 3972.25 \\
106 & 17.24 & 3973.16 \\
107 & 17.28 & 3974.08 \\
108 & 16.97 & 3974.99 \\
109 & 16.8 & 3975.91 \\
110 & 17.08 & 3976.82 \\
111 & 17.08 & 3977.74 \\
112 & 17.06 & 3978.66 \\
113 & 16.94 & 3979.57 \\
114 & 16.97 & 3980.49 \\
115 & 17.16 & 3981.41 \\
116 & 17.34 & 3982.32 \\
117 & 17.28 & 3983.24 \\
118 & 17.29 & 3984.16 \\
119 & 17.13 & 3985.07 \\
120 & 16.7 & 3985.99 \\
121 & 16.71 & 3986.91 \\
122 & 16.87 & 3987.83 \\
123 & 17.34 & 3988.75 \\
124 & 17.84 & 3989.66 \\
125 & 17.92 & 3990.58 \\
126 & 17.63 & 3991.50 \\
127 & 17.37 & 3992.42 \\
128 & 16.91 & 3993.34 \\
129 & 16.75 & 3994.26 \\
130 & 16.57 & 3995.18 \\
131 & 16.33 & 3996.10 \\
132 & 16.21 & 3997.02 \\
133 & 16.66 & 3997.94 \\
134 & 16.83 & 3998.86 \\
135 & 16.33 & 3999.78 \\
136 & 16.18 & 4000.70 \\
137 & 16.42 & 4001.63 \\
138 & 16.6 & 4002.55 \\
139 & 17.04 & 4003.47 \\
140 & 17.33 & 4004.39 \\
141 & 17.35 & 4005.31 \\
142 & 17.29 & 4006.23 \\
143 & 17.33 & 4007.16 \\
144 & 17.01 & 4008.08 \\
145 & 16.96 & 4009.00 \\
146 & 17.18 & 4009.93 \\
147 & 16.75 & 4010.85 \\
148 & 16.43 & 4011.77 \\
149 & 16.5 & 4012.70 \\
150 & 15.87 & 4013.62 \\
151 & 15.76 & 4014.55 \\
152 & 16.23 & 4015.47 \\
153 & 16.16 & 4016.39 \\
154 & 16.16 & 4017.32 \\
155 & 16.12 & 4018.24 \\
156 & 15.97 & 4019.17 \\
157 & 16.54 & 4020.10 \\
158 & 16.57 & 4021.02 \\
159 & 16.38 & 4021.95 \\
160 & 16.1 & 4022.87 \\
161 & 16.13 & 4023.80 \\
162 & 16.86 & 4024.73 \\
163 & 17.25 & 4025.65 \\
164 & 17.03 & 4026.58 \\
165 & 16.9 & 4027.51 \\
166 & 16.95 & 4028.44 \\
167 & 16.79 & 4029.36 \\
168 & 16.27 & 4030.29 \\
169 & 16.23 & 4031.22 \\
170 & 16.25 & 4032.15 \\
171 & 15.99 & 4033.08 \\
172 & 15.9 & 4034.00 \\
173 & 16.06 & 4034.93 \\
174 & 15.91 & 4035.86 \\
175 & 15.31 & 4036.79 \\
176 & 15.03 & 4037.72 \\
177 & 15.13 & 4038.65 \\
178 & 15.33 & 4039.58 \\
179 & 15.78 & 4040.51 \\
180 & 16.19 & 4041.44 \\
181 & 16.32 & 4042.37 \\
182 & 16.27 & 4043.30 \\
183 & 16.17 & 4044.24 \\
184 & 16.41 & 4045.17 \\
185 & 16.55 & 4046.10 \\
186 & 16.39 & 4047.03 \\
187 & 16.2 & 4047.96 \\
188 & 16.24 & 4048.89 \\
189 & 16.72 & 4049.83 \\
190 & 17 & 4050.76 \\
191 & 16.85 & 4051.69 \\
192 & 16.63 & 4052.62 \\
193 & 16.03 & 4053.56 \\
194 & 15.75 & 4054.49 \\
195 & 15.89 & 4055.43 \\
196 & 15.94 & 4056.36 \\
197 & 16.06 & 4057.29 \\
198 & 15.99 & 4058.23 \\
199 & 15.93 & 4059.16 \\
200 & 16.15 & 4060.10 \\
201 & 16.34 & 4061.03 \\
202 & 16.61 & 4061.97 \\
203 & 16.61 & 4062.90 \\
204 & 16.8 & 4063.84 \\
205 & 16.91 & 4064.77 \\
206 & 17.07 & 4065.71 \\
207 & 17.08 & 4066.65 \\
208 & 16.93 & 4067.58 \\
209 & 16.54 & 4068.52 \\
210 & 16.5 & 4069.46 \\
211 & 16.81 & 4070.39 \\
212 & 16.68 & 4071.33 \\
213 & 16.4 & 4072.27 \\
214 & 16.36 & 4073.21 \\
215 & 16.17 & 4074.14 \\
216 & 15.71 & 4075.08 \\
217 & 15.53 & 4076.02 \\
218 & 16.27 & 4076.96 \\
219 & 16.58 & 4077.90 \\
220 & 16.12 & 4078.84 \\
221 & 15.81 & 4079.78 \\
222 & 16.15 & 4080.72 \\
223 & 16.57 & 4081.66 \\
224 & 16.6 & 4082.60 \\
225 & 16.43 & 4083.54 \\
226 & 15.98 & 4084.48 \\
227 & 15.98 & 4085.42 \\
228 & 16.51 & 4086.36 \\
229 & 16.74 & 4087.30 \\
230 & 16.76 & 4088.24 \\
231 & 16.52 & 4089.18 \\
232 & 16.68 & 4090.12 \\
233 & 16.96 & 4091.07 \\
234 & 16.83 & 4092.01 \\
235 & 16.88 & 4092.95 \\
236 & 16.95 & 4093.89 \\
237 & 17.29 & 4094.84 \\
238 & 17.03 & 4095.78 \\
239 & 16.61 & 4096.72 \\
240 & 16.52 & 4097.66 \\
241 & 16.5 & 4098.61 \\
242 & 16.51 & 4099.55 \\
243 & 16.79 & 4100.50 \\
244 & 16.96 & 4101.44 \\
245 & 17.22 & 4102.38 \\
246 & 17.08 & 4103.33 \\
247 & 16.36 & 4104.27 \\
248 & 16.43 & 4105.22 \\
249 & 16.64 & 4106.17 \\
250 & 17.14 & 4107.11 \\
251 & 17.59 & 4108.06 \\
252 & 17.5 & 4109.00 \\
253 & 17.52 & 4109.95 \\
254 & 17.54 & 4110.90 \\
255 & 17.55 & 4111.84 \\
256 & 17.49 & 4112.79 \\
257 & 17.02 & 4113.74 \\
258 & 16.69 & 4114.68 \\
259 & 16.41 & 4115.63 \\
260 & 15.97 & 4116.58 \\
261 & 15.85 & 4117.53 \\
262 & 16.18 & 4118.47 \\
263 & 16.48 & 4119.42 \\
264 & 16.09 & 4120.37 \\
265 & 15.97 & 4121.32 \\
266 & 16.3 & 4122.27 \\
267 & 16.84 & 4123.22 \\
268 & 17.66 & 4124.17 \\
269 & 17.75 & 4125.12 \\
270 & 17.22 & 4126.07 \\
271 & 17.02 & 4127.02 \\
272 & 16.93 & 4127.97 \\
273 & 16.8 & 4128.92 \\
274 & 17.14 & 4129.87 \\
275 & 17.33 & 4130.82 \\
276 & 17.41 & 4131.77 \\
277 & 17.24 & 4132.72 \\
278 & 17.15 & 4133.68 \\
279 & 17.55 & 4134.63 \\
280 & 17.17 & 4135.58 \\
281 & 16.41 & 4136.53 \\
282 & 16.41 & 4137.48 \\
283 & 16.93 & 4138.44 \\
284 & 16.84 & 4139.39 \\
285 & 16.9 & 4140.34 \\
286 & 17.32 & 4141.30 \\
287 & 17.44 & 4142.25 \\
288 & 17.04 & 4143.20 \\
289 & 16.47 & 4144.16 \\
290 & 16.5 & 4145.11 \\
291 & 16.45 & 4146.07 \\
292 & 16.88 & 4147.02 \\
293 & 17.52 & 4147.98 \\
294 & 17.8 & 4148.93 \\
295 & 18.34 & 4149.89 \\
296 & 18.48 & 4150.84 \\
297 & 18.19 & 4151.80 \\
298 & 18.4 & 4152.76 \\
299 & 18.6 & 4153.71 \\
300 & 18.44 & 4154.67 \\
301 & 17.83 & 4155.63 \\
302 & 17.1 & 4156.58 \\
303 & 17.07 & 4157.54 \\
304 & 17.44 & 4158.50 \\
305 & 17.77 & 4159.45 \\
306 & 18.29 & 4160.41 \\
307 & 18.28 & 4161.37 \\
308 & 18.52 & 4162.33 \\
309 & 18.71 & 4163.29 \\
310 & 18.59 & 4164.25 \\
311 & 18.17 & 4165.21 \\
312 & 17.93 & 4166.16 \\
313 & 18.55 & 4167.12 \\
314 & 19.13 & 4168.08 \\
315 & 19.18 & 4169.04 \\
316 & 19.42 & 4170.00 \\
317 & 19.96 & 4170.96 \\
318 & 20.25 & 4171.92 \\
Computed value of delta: 3936.74 angstrom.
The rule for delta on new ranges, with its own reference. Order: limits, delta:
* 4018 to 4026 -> 4019.17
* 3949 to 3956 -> 3949.45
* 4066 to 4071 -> 4069.46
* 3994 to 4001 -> 3997.02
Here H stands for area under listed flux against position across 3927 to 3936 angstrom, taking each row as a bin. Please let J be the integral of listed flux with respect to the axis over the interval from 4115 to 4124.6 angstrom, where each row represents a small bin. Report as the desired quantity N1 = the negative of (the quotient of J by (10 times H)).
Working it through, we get -0.098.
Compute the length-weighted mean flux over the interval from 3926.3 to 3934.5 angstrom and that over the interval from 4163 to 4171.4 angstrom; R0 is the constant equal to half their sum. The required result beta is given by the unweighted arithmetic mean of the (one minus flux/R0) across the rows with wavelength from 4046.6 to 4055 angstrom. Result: 0.113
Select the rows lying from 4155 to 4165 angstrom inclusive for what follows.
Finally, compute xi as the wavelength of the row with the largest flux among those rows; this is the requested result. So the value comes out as 4163.29 angstrom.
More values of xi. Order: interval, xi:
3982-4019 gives 3990.58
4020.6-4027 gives 4025.65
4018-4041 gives 4025.65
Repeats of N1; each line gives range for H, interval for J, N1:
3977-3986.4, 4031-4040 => -0.088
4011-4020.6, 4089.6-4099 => -0.102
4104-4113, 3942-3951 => -0.094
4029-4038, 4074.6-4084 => -0.106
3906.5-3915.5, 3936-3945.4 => -0.093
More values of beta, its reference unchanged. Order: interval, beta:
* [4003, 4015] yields 0.091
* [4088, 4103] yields 0.092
